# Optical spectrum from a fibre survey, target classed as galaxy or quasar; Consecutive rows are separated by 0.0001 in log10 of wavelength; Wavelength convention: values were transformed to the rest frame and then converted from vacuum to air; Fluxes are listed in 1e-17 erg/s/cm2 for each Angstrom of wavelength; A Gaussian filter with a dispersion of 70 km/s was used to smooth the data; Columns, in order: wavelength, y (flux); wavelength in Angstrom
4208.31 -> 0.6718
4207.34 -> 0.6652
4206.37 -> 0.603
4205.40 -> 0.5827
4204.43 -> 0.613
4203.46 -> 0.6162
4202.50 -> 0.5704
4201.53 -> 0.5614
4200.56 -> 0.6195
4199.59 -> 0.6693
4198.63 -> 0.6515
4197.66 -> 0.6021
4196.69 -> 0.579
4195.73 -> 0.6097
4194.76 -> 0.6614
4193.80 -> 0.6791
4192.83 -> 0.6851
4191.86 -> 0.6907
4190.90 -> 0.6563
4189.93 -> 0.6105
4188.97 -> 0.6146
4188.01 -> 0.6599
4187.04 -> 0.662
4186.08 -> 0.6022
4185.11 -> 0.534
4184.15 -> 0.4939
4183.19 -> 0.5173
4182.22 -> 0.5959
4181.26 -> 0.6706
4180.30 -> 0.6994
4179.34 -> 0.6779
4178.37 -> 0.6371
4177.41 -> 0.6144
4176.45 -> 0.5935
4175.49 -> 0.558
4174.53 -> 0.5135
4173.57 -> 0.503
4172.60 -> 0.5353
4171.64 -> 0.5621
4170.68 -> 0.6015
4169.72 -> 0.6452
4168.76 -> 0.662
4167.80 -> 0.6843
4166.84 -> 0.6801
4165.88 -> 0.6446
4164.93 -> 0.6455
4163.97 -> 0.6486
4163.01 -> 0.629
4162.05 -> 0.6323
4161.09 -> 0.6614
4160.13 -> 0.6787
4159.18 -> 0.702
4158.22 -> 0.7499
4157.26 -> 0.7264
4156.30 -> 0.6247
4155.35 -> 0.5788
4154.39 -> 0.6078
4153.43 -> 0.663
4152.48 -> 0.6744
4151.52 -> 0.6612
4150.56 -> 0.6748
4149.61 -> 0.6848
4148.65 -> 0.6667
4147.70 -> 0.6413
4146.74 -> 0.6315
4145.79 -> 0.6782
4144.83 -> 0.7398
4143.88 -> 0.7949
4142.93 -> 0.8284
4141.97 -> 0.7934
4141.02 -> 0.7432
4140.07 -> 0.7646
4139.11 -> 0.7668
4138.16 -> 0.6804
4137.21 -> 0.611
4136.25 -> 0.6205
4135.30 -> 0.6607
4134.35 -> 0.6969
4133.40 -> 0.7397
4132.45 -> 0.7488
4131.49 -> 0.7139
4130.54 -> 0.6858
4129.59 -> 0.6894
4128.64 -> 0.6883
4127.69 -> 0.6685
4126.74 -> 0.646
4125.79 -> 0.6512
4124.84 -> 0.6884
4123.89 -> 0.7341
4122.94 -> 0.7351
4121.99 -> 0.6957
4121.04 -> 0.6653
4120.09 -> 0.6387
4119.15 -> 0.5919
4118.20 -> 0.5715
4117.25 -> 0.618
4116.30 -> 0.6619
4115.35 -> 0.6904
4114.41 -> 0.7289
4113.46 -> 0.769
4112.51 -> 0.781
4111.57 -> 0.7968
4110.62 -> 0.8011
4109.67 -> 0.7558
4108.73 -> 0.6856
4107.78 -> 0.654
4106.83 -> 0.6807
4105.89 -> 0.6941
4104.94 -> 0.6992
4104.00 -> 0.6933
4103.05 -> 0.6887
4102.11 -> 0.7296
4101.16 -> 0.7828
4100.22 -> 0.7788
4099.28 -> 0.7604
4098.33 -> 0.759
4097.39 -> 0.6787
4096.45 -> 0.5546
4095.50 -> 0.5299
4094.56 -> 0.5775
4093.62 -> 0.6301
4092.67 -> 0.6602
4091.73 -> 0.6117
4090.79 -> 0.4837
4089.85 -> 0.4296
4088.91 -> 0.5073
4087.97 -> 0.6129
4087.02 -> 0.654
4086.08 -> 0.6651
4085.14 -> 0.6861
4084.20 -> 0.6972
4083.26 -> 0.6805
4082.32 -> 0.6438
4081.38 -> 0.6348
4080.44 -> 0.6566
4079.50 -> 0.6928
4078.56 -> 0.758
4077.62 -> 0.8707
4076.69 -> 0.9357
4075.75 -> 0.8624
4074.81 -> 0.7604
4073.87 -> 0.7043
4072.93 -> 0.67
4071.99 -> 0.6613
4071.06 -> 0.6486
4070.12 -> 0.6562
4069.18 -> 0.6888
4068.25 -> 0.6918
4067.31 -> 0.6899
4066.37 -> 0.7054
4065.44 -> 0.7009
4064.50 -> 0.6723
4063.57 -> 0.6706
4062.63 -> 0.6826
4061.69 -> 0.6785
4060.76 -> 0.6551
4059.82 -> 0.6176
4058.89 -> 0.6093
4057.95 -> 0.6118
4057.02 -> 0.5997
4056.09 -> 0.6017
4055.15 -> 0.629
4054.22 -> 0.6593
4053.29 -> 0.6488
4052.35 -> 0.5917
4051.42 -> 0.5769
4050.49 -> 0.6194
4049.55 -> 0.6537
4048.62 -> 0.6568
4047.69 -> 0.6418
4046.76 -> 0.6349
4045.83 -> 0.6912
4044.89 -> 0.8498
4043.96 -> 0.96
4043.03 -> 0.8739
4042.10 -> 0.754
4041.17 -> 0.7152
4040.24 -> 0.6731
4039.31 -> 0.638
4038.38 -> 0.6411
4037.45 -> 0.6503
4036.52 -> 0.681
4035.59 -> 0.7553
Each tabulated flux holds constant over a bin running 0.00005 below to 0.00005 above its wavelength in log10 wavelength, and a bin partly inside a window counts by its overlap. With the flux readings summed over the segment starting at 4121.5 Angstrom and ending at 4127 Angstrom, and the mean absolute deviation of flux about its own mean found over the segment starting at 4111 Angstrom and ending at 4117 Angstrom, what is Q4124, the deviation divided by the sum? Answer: 0.011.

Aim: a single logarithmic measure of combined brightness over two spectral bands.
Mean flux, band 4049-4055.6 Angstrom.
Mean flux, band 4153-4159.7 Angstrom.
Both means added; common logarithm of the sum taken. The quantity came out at 0.111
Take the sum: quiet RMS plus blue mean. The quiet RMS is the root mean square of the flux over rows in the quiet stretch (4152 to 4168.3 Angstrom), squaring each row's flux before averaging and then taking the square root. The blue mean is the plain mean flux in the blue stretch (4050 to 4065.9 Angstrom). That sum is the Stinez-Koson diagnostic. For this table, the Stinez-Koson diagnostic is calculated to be 1.30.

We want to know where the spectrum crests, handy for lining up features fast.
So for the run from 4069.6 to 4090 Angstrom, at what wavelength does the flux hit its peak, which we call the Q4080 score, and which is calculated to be 4076.69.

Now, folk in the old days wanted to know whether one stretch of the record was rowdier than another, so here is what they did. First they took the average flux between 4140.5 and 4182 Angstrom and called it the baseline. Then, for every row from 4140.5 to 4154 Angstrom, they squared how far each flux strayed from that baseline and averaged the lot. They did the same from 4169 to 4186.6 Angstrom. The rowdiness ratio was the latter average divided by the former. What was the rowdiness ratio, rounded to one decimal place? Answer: 1.4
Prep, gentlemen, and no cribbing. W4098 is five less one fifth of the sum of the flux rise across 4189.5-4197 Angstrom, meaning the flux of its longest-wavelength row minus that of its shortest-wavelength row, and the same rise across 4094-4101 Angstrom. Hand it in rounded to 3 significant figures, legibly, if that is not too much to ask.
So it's 4.97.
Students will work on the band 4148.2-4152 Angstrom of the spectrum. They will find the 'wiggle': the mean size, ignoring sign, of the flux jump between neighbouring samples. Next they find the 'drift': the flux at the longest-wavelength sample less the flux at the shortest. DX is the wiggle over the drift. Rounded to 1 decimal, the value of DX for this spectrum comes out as -2.5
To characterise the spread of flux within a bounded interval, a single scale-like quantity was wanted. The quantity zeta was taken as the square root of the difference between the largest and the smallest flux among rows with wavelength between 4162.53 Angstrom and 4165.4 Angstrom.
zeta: 0.14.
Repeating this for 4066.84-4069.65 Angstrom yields 0.05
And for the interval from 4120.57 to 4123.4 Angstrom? 0.26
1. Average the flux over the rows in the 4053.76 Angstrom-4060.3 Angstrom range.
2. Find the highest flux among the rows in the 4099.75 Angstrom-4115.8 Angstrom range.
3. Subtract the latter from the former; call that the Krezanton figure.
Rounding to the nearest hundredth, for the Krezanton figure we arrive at -0.18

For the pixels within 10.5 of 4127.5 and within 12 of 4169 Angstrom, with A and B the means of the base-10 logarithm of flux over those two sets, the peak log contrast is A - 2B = 0.22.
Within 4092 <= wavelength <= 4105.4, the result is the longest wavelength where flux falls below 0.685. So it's 4097.39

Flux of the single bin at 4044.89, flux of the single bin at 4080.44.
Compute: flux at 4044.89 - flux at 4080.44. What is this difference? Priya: 0.19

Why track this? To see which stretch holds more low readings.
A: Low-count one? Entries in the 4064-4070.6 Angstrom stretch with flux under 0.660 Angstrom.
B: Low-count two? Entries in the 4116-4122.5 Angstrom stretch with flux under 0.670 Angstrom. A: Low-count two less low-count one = 5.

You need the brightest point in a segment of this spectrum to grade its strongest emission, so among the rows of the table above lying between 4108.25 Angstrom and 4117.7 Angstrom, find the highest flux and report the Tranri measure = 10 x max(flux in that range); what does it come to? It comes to 8.0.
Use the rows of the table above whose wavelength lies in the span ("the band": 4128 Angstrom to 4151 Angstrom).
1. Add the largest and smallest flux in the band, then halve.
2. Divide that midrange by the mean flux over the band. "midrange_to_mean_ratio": 1.02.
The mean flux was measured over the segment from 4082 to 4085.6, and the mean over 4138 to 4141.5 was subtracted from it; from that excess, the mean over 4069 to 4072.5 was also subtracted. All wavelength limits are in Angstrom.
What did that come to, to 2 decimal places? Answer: -0.73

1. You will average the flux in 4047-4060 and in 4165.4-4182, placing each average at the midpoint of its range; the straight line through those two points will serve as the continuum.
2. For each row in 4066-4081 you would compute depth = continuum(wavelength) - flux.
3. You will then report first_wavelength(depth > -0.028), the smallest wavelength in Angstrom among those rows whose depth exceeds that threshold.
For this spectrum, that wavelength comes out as 4071.06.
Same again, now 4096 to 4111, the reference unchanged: 4096.45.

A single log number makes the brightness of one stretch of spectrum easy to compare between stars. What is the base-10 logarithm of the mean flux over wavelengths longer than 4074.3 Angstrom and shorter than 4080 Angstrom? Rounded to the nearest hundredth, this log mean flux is -0.09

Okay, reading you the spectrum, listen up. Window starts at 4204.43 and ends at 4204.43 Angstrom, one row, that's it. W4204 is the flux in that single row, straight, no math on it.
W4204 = 0.613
